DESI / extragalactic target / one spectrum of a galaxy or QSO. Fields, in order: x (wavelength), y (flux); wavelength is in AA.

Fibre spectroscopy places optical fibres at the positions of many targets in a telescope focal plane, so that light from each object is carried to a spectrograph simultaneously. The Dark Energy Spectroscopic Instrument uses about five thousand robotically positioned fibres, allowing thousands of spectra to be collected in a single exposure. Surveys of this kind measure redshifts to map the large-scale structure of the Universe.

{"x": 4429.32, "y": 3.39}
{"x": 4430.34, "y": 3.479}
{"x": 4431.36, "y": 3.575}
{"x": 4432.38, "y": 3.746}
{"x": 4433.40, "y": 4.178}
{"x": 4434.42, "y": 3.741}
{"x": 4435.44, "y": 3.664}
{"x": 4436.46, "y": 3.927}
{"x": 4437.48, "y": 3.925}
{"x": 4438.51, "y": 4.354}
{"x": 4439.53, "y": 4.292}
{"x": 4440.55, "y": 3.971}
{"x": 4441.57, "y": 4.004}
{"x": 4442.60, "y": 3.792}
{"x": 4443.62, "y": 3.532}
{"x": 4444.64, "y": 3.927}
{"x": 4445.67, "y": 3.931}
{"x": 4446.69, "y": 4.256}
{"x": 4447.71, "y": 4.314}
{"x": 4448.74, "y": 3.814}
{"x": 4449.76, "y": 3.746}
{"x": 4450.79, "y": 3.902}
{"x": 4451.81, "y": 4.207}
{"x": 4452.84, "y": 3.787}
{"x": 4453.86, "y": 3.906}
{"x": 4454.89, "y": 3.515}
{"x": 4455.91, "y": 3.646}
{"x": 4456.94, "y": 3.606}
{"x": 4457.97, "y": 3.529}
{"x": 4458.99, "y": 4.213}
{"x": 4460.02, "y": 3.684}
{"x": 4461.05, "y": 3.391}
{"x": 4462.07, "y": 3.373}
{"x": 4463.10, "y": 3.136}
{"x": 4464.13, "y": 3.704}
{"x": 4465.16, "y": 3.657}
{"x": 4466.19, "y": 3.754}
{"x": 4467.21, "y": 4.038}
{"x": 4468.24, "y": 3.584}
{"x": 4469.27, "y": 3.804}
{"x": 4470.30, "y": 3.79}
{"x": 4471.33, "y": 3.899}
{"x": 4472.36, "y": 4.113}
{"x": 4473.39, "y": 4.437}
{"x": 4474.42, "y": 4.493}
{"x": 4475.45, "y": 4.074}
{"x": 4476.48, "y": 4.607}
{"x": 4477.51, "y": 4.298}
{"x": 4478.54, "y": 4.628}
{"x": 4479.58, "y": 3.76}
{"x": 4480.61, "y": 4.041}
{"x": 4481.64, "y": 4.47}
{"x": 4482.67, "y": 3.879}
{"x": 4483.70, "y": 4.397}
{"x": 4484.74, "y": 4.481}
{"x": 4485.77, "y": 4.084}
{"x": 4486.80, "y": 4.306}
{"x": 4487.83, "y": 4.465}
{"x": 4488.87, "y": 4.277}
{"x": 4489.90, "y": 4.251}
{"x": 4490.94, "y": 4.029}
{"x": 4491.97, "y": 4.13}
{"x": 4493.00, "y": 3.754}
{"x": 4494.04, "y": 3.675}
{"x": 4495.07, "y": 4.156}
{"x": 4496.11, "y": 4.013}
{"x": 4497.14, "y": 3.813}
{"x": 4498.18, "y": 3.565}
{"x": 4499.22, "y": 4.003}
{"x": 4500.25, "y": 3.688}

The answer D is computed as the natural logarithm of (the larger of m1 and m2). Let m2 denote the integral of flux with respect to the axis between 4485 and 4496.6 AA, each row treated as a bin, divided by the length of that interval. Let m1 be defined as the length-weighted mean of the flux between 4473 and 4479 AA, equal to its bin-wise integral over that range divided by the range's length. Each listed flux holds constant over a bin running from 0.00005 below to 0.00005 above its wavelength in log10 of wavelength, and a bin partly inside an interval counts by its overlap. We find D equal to 1.487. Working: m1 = 4.42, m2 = 4.1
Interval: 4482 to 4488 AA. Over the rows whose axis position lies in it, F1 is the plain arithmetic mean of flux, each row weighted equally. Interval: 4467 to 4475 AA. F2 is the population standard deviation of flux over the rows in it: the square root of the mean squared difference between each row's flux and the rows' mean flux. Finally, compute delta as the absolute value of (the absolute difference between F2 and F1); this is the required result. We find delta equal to 4.0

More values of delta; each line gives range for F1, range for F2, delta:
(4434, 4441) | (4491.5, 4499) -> 3.8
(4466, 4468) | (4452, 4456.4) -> 3.7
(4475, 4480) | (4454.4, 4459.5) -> 4.0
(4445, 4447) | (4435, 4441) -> 3.9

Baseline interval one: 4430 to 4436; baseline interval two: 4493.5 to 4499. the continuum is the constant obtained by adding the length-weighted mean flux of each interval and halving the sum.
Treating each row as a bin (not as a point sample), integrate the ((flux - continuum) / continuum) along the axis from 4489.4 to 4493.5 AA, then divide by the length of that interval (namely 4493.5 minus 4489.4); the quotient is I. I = 0.07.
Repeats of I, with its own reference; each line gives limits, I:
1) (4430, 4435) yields -0.01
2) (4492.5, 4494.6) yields -0.02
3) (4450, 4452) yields 0.05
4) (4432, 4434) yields 0.05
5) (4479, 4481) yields 0.03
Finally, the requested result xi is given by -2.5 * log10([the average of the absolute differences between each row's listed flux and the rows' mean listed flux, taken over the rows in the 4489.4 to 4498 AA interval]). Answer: 1.9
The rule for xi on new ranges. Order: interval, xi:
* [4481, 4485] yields 1.7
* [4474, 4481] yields 1.4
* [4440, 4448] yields 1.9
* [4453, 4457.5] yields 2.3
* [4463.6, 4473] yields 2.2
